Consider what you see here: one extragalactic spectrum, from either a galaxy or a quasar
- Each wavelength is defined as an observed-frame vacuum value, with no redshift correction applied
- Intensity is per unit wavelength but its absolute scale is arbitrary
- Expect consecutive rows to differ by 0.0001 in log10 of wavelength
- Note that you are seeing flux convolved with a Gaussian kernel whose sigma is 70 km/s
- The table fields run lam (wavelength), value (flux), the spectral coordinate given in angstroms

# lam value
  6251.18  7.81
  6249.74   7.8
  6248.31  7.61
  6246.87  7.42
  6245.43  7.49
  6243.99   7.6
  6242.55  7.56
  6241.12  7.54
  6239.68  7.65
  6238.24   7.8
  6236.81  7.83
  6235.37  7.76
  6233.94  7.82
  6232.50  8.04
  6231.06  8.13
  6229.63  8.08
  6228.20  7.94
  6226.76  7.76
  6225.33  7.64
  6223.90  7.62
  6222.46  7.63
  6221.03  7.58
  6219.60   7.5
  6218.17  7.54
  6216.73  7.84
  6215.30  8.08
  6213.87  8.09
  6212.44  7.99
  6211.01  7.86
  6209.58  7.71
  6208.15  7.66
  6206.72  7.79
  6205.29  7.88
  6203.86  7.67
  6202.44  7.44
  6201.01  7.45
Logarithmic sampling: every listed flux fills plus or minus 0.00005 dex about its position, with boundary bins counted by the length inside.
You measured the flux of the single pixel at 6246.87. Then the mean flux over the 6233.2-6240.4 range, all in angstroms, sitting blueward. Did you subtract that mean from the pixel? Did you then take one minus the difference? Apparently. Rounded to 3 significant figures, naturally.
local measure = 1.35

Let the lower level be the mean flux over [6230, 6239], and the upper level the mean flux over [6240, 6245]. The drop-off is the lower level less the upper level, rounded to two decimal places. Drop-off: 0.33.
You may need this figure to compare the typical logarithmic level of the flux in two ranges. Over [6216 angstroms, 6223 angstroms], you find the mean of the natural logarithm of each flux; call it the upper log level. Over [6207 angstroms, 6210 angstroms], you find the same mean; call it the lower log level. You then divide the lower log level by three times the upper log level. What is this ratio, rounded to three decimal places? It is 0.335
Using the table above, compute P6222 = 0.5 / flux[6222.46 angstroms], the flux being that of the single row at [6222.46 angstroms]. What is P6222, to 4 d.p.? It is 0.0655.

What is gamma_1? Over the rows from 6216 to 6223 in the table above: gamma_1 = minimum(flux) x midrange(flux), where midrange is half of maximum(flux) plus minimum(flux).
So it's 57.5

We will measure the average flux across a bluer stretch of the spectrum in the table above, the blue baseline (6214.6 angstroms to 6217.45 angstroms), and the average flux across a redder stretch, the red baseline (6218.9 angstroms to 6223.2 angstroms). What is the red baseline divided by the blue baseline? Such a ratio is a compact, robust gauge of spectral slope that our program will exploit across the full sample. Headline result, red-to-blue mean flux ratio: 0.95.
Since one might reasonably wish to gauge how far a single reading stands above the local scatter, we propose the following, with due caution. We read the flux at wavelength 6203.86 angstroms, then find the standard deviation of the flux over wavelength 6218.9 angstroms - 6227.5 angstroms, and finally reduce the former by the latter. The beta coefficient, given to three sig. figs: 7.59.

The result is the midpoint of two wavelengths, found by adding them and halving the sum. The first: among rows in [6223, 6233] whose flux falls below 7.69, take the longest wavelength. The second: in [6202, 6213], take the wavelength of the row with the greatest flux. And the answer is 6218.9 angstroms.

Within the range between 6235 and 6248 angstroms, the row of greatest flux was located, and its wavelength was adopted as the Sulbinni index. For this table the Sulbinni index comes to 6236.81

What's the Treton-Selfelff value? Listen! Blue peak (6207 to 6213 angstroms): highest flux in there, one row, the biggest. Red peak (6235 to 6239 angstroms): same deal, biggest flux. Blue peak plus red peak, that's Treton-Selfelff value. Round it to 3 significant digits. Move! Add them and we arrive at 15.8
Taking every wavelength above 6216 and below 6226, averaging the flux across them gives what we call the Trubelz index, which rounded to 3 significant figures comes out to 7.62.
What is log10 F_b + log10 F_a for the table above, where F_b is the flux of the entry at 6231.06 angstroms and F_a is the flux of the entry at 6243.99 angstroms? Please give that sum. 1.791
